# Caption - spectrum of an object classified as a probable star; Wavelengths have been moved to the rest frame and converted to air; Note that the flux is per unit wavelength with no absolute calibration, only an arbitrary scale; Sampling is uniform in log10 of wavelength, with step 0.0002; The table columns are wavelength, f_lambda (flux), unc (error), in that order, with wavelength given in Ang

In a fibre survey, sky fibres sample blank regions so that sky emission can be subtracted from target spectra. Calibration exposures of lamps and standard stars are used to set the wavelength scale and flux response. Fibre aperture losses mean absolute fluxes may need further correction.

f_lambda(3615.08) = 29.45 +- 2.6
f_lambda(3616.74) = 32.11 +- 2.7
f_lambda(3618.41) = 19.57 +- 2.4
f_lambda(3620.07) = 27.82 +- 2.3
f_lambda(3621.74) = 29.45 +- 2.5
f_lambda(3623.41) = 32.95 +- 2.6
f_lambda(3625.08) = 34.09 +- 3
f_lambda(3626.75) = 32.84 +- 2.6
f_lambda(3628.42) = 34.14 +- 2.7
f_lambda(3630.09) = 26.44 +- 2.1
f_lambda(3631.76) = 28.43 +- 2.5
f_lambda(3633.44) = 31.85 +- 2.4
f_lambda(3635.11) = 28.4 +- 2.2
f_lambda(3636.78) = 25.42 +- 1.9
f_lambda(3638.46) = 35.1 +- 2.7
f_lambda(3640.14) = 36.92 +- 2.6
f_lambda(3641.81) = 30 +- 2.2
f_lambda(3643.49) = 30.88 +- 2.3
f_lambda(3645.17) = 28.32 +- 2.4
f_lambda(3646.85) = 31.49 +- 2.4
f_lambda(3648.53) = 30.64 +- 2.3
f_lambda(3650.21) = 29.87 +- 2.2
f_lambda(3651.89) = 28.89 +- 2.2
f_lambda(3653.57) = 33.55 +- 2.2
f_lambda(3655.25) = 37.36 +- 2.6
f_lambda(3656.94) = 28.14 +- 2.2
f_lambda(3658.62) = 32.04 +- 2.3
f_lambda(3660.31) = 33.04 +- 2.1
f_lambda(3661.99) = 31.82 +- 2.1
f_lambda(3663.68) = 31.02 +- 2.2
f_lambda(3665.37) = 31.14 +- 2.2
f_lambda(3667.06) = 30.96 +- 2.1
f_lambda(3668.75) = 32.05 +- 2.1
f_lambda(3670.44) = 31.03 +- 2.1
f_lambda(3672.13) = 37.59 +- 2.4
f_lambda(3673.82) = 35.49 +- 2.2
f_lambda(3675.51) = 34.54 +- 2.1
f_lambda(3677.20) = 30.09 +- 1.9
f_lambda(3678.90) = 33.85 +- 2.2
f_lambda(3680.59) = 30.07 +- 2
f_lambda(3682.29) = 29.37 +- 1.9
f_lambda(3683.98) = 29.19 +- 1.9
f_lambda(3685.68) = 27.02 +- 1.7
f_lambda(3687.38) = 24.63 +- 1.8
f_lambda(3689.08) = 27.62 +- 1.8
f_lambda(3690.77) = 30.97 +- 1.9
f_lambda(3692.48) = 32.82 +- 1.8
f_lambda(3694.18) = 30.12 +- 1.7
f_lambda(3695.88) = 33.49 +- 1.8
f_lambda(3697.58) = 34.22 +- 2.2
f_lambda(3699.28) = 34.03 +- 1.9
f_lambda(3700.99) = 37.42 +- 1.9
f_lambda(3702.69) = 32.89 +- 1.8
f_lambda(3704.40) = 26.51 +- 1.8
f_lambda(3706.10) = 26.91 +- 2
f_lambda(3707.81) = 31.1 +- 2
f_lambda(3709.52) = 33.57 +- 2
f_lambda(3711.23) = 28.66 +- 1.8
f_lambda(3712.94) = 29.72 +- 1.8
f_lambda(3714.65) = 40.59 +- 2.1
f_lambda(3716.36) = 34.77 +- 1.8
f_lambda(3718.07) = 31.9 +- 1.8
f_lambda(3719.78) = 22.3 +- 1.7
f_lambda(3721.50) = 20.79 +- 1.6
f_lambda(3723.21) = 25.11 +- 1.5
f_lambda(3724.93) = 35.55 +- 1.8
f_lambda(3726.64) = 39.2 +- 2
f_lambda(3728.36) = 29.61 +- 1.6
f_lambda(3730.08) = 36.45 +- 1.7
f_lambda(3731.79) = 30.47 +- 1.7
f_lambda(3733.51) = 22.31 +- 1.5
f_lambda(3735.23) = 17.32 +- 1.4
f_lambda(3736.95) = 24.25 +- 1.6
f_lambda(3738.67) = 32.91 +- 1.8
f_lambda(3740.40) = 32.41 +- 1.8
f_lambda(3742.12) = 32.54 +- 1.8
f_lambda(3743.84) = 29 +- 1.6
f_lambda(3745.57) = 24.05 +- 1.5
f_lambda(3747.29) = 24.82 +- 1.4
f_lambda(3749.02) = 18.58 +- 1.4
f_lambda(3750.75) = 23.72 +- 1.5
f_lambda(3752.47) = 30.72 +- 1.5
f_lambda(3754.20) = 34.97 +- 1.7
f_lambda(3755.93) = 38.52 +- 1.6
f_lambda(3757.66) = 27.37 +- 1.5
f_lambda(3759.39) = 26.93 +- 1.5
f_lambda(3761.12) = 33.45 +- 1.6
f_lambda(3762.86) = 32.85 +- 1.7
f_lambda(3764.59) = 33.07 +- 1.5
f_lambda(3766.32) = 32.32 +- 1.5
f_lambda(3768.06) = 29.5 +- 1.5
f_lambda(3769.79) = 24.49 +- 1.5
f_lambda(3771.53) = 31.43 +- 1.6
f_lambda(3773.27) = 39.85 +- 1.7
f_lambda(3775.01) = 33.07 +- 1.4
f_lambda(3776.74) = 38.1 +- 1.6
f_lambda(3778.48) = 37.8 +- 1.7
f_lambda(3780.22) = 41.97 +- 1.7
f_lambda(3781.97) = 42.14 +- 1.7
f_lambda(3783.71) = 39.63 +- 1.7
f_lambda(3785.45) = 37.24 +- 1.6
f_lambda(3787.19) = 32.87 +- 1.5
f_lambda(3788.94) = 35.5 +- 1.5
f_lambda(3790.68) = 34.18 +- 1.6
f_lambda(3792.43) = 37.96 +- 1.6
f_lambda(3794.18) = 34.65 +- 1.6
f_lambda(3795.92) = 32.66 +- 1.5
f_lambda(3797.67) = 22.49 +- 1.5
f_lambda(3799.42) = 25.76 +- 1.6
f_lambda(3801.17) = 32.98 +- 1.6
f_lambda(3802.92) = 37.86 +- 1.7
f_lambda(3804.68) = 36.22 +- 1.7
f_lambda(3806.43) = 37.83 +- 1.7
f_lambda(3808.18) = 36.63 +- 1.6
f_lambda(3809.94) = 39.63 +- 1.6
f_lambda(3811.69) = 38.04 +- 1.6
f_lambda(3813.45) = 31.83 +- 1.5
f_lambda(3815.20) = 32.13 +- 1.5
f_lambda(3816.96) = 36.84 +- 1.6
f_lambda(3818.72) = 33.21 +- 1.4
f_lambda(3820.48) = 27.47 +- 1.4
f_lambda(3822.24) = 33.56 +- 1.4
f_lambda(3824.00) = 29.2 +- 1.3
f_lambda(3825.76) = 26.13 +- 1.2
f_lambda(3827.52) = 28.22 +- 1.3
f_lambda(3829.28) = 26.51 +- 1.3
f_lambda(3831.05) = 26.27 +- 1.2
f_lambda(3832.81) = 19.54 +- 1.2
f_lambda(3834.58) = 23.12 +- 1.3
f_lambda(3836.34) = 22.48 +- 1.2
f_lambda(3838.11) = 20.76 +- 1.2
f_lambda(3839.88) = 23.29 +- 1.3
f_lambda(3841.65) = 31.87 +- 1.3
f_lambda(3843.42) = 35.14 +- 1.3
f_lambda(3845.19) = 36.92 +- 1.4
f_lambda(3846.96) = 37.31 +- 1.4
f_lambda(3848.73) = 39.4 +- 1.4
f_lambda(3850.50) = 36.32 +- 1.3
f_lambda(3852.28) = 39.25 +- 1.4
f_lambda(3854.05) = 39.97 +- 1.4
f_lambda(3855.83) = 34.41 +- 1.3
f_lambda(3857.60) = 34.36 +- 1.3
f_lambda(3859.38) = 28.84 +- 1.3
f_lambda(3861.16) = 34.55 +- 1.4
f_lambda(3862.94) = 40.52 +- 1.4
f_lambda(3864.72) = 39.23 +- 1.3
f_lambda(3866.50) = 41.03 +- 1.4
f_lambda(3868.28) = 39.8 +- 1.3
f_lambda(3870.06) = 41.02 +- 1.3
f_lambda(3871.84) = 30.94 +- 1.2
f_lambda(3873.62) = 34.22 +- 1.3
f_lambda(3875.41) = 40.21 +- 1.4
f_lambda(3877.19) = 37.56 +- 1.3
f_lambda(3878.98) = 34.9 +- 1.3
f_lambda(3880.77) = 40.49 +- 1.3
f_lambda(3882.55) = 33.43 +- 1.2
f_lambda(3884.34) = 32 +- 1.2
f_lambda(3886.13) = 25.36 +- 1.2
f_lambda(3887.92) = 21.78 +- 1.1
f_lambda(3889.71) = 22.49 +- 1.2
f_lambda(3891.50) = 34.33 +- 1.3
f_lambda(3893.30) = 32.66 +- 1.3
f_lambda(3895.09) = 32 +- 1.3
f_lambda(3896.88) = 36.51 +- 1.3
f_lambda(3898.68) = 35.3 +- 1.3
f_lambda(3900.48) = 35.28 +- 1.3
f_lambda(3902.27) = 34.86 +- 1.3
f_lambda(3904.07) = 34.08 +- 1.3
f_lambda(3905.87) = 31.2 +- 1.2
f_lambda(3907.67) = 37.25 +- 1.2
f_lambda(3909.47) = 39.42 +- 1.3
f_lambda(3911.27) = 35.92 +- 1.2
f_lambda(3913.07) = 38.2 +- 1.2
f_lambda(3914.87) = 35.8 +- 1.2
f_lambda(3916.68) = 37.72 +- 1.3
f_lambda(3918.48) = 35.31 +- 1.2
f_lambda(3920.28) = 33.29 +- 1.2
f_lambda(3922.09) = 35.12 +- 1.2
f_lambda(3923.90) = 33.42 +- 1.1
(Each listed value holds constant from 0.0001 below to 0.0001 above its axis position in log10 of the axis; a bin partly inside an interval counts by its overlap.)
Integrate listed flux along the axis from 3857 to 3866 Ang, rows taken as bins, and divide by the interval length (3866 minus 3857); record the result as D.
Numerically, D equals 35.7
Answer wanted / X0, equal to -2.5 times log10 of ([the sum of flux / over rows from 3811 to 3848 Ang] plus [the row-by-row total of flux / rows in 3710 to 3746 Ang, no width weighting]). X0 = -7.733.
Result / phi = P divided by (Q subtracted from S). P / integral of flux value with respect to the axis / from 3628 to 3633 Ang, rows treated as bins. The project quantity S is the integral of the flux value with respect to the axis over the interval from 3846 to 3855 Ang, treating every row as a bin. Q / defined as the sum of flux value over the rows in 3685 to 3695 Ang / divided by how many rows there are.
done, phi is 0.5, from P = 147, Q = 29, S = 346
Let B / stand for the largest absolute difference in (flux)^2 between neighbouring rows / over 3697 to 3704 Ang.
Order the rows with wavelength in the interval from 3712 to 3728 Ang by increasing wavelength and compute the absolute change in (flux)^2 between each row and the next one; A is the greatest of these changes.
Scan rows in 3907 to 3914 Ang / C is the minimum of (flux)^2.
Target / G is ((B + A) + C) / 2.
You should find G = 1187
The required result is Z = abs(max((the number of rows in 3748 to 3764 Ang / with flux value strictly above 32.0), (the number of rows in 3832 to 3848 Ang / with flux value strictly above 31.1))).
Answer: 4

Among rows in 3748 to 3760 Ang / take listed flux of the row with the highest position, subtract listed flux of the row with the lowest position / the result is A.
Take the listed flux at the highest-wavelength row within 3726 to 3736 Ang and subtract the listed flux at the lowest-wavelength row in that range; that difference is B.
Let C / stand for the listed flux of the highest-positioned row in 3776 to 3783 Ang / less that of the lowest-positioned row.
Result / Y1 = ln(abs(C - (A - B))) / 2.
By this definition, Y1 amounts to 1.6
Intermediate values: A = 8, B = -22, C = 4.0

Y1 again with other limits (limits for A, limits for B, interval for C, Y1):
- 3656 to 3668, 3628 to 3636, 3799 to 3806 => 0.3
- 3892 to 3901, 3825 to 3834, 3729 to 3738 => 1.5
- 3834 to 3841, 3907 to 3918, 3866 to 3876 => -0.3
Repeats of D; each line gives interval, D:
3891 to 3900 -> 34.2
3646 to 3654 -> 30.8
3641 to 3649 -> 30.2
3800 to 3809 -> 36.0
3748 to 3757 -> 29.2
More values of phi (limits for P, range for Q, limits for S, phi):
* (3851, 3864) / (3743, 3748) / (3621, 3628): 2.3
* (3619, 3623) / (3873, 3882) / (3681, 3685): 1.4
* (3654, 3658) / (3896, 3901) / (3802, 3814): 0.3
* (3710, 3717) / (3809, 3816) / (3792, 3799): 1.3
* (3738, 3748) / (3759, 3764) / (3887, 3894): 1.8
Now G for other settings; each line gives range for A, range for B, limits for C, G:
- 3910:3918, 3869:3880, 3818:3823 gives 829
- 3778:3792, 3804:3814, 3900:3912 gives 870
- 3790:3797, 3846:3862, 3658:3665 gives 824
